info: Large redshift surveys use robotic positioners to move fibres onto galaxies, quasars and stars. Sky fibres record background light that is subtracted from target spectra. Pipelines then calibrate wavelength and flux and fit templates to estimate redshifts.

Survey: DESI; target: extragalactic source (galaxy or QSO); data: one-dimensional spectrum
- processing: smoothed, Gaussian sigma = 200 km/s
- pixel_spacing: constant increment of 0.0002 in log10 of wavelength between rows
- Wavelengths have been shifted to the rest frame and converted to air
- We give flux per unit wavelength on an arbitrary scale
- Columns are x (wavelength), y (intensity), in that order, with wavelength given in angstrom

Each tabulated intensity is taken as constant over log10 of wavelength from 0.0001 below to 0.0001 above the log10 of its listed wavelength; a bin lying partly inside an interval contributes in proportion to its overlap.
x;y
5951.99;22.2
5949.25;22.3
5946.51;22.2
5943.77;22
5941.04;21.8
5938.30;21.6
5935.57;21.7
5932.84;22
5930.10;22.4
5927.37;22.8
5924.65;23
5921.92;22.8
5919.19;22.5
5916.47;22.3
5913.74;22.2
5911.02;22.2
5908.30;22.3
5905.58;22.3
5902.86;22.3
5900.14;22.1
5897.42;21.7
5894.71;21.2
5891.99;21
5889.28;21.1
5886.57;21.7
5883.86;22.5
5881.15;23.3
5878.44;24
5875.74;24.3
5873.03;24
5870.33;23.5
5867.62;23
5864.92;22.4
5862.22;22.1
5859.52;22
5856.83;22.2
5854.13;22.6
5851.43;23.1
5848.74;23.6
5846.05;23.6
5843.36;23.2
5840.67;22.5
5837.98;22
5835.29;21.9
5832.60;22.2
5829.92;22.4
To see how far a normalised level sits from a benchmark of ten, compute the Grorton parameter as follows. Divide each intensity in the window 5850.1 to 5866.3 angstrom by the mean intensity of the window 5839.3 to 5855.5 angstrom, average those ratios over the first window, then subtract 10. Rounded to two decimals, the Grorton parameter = -9.03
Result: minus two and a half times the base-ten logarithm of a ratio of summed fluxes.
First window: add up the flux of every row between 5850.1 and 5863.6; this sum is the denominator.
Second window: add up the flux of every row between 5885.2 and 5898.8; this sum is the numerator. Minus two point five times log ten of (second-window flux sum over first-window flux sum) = 0.053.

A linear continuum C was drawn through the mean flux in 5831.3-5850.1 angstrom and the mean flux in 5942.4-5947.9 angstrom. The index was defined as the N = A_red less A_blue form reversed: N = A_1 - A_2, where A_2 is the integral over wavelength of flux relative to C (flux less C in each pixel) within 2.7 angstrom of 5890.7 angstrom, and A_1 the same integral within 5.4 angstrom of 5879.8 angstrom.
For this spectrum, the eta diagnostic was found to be 19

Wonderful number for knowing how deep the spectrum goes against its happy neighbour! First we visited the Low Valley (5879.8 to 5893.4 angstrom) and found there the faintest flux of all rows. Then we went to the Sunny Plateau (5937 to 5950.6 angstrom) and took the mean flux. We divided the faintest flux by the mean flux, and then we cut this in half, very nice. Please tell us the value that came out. 0.478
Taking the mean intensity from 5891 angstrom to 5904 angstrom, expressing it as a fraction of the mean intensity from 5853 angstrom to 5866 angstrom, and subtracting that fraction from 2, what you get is 1.03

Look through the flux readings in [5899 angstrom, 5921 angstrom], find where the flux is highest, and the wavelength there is 5919.19 angstrom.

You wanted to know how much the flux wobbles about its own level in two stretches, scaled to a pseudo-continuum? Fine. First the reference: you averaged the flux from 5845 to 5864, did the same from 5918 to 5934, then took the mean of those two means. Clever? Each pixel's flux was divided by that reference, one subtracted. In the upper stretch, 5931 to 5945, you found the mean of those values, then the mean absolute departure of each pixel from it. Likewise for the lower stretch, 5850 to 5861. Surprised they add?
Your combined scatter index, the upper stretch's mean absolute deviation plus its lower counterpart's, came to 0.023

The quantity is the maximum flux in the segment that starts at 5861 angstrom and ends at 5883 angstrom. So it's 24.3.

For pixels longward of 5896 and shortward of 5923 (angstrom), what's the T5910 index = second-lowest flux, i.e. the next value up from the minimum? 22.1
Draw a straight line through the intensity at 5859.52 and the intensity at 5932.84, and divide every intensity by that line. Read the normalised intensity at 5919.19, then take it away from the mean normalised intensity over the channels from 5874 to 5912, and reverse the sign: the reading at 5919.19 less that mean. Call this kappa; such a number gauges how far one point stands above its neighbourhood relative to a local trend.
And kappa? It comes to 0.01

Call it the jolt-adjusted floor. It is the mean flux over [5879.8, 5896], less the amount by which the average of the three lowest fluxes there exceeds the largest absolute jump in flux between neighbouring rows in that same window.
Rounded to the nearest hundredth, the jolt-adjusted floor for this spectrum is 1.50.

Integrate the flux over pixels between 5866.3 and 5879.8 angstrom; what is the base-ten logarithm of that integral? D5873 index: 2.51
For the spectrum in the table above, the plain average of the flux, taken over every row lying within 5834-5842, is 22.13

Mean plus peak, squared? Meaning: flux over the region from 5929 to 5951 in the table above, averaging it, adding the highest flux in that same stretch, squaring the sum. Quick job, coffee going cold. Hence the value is 1971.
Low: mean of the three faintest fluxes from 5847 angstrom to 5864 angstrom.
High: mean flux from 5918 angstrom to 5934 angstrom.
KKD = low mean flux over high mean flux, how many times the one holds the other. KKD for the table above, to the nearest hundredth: 0.98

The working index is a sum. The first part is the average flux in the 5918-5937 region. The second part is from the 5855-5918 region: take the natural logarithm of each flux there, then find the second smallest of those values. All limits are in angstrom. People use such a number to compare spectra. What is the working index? 25.5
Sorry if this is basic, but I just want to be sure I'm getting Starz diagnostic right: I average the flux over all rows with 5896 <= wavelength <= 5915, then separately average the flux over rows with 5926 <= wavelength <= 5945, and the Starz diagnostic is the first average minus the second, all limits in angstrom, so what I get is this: 0.1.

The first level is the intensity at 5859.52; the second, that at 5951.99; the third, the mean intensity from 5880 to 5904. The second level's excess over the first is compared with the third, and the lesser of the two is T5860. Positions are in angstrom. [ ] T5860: 0.2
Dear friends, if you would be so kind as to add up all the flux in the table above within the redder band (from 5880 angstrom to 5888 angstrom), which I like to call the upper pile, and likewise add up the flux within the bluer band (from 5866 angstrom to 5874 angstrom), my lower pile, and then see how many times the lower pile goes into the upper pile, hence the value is 0.96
